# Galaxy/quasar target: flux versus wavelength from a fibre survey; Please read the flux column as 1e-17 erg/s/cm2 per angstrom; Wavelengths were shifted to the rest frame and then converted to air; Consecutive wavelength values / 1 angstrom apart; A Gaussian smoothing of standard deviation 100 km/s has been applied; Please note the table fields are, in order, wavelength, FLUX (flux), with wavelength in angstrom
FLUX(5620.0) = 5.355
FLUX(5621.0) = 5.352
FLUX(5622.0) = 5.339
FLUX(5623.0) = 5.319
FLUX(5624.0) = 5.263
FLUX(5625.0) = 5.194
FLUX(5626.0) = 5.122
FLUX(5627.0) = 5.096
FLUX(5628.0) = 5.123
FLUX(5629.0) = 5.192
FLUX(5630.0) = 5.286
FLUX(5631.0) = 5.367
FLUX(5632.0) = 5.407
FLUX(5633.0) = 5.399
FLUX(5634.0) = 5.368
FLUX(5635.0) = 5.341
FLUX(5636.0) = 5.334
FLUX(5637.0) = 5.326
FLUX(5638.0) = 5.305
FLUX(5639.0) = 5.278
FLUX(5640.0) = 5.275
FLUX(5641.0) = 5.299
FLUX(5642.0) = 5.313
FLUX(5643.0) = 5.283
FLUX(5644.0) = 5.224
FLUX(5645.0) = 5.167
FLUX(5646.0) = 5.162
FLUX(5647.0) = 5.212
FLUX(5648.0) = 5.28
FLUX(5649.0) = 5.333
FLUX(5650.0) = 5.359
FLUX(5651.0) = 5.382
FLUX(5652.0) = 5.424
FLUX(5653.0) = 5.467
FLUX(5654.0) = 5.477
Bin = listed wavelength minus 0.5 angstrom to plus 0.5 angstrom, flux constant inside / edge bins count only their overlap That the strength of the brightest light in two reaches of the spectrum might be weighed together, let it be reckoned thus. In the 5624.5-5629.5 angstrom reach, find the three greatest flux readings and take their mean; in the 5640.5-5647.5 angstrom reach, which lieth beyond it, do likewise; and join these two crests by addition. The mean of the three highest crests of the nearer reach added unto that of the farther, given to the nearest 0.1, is 10.5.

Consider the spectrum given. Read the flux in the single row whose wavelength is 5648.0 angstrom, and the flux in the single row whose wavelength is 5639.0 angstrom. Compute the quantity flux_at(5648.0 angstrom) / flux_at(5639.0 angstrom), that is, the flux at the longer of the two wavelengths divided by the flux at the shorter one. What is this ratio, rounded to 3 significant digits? 1.00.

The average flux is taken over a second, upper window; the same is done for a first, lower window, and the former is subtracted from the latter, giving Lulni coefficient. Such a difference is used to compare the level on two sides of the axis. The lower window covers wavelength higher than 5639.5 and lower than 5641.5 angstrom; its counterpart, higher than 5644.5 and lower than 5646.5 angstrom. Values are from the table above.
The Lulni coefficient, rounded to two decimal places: 0.12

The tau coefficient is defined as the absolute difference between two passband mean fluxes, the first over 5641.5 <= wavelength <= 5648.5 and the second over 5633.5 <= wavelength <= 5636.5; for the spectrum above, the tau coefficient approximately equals 0.11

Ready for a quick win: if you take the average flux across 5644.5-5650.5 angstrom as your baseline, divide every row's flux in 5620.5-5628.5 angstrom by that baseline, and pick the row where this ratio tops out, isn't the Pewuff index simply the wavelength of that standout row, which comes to 5621.0 angstrom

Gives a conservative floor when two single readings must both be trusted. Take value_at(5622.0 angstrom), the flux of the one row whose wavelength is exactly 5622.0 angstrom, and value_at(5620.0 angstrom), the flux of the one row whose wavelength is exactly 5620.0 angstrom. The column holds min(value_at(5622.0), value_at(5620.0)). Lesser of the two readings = 5.34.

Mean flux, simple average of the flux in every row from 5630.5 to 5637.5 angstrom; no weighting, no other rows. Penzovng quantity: 5.36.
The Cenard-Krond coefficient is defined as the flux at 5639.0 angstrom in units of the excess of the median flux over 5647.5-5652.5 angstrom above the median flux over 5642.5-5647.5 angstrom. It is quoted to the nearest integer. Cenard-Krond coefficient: 36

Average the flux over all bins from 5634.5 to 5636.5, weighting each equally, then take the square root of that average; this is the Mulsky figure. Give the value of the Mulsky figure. 2.31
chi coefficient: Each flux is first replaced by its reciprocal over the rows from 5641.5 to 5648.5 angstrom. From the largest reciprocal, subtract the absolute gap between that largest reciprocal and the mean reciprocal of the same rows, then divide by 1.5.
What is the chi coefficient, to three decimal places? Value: 0.127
